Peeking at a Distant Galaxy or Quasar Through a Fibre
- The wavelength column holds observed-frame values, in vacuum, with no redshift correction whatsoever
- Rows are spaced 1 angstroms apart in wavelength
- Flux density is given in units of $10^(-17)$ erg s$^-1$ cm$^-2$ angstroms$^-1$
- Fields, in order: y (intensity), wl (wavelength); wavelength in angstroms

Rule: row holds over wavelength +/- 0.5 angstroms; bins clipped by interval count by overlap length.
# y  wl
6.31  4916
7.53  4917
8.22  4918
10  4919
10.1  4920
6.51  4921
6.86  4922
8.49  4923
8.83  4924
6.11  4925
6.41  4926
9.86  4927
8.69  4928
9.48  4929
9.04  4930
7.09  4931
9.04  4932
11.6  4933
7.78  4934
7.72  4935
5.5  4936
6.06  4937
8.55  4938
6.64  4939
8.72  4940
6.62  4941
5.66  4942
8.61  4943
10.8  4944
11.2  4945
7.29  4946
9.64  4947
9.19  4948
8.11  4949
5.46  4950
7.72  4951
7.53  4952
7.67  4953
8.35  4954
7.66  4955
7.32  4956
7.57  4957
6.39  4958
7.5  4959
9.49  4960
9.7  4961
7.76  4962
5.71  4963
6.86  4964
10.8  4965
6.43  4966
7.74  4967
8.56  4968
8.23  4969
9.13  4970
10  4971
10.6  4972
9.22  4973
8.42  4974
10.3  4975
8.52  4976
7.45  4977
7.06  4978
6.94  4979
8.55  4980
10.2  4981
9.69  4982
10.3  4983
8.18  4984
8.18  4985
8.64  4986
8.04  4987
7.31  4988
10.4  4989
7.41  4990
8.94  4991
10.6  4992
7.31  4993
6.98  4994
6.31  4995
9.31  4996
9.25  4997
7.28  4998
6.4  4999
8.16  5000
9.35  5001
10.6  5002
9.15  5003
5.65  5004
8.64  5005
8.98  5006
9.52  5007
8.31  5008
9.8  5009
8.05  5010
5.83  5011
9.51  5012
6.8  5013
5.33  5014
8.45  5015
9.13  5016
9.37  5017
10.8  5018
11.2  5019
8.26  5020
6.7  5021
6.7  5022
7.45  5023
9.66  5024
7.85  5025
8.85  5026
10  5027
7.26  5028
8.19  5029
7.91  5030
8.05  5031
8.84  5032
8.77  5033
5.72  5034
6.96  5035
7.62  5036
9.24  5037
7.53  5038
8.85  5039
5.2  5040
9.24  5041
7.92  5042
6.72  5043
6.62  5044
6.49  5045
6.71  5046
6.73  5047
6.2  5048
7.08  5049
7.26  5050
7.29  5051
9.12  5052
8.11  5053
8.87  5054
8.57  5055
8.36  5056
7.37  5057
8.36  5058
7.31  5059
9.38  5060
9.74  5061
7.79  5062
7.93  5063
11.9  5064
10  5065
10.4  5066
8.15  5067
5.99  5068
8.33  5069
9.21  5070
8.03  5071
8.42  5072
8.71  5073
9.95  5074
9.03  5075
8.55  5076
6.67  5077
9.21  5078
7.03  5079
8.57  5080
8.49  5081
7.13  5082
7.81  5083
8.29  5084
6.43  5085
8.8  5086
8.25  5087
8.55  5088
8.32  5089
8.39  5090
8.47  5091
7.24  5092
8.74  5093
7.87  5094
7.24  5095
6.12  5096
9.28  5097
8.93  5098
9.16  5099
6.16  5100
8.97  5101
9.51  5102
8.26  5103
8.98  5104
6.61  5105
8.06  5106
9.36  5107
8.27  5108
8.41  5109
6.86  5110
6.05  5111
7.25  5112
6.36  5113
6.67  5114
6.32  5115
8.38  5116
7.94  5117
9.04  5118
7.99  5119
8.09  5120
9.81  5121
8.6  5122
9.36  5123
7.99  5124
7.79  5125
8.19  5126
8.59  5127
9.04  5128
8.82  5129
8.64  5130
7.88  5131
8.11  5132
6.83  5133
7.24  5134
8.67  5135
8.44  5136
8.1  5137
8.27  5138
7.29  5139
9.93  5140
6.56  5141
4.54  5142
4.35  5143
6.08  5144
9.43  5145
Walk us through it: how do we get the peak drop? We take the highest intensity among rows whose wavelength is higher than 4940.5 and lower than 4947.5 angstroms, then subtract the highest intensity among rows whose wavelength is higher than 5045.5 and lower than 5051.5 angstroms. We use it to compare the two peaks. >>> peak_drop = 3.9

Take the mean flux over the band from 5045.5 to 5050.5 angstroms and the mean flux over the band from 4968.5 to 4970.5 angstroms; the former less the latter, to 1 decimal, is -1.9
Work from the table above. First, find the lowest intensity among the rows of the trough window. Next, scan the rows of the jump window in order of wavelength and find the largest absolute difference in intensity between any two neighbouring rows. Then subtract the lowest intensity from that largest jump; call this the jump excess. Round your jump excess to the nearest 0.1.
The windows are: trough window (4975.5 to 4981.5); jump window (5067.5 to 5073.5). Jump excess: -4.6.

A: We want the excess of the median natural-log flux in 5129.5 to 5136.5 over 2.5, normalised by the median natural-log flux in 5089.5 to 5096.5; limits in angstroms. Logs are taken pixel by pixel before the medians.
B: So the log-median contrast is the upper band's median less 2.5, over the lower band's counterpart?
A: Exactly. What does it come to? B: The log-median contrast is -0.197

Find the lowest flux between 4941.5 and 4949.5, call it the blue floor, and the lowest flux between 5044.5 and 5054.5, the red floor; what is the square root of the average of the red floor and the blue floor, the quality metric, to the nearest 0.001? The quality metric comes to 2.435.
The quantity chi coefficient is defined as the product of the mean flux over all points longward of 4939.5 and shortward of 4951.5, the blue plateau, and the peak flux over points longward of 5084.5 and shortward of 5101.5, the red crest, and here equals 77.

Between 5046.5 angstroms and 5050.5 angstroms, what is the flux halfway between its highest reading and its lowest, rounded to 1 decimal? 6.7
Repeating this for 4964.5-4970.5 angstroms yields 8.6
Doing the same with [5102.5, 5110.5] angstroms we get 8.0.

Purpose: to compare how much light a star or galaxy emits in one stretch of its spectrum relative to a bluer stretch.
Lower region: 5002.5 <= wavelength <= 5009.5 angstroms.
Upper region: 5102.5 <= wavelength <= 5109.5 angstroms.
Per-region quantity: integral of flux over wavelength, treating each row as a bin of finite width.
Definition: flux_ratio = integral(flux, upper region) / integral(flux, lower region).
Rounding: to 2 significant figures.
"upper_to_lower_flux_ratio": 0.97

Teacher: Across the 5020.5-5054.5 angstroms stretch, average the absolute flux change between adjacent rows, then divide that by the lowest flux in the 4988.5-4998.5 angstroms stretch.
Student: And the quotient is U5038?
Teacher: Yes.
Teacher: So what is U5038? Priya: 0.18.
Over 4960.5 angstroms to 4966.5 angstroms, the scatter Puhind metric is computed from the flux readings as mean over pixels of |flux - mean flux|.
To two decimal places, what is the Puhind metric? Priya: 1.58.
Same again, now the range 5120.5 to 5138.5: 0.53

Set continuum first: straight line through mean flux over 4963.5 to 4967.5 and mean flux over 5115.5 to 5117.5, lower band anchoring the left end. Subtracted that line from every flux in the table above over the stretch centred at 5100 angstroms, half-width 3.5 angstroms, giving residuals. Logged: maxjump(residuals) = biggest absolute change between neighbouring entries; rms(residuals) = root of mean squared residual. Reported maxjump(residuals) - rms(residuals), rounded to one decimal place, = 1.8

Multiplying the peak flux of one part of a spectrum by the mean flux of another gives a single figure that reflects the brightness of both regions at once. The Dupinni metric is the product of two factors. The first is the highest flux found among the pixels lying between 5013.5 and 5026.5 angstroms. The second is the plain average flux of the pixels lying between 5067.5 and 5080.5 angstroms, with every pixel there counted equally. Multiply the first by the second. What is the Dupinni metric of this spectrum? 93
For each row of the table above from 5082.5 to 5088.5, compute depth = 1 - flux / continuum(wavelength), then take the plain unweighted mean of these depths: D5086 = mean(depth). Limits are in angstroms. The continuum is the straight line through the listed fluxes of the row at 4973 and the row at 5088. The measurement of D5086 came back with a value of 0.06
